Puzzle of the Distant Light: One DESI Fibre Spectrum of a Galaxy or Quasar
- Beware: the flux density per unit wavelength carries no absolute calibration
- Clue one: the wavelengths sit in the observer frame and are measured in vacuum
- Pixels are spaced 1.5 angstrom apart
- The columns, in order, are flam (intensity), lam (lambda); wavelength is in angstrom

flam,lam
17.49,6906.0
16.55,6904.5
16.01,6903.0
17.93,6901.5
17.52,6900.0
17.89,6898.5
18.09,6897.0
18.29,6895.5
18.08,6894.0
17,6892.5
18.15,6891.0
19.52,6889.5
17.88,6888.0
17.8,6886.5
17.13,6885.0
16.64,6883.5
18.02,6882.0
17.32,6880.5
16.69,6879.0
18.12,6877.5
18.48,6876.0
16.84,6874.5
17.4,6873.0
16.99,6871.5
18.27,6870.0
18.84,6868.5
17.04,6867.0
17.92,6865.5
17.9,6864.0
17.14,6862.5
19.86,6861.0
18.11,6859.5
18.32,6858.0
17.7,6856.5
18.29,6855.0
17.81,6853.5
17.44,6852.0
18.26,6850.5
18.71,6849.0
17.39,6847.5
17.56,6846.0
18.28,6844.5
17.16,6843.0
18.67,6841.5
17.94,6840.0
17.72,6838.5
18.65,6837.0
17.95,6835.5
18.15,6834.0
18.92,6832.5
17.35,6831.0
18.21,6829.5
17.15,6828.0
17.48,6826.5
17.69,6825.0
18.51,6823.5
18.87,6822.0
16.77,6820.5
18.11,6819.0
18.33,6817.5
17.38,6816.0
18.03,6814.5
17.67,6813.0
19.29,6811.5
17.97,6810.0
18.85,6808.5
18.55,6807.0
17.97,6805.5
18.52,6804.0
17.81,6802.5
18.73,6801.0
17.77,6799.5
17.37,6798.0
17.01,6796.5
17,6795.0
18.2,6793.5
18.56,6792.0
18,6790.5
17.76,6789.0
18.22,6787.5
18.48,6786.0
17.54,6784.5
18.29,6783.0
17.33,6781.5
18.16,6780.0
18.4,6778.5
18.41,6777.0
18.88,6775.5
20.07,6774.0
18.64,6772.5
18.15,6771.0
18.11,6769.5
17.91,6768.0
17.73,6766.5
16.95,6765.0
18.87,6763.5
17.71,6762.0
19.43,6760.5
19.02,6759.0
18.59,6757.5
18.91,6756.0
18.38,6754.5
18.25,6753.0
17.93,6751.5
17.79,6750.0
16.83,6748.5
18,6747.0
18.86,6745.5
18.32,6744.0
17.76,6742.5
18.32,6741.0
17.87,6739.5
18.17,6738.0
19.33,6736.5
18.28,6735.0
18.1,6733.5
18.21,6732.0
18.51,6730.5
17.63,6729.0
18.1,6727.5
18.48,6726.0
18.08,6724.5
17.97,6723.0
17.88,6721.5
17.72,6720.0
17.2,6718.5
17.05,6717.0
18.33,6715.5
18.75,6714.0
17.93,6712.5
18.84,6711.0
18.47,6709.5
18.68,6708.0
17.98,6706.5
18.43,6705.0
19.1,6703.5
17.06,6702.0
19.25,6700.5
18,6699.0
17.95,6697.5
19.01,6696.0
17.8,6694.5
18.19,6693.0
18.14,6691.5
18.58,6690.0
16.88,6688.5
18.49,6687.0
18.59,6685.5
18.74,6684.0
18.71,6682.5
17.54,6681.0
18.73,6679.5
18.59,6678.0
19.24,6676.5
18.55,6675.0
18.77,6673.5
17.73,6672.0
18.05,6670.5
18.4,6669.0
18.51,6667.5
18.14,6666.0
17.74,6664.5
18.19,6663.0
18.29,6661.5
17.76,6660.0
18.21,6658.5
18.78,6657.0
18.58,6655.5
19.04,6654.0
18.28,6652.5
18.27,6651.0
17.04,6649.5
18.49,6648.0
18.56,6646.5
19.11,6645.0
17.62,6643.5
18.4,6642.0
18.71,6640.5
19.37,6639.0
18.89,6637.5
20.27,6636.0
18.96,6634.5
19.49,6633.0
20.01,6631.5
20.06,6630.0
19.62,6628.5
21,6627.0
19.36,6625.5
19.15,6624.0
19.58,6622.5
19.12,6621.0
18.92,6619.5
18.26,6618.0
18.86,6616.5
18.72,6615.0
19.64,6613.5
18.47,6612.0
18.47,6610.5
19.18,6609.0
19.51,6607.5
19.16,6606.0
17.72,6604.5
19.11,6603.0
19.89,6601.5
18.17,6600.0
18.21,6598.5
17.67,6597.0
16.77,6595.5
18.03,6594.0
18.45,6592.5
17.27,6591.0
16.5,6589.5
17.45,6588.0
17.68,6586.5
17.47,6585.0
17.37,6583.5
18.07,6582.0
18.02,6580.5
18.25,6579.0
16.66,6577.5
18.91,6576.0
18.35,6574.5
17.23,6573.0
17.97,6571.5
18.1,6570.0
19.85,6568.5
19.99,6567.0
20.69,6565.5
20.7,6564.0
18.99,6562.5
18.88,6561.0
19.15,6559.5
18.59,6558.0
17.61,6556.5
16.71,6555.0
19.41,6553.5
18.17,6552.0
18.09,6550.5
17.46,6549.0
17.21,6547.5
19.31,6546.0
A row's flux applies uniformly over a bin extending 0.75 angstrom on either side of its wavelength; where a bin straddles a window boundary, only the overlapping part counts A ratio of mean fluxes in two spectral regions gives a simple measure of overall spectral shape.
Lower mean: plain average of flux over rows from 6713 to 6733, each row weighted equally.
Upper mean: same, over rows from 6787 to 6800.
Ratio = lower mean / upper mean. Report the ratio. 1.01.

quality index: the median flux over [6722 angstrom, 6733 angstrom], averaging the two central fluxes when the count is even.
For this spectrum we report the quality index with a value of 18.1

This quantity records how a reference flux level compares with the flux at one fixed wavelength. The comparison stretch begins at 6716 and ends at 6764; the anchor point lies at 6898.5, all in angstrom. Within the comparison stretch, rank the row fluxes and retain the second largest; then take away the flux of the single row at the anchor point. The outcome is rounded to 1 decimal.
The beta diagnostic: 1.4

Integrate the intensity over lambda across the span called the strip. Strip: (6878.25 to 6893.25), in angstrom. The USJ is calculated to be 264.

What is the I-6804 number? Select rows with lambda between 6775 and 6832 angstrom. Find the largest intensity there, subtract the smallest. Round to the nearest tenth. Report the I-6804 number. 2.5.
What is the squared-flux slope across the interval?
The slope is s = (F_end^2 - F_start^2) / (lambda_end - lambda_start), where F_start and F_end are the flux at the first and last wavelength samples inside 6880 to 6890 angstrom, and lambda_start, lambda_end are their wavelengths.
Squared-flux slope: 9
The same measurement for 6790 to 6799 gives -3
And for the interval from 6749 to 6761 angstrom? 6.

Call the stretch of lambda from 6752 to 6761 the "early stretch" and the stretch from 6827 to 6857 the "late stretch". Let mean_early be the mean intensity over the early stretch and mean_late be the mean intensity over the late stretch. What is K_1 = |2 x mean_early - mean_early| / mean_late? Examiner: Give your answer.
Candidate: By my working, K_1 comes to 1.04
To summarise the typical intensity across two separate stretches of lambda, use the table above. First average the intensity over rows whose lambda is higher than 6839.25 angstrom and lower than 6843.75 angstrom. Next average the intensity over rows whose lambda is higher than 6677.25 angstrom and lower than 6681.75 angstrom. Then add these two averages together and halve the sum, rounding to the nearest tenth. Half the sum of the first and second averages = 18.1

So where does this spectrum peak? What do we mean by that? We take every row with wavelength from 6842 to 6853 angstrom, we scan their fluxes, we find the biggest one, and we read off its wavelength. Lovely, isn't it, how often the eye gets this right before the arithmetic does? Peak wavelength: 6849.0 angstrom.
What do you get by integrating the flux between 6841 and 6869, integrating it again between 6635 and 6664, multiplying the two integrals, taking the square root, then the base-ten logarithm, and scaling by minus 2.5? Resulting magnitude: -6.79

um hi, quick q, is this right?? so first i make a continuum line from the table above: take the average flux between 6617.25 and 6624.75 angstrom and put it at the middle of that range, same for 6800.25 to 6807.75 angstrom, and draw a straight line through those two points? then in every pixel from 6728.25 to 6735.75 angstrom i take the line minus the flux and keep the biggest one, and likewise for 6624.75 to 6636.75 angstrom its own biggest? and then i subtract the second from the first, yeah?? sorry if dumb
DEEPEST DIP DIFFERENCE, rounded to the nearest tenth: 1.0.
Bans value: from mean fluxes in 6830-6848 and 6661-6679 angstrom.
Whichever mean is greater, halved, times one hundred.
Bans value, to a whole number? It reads 918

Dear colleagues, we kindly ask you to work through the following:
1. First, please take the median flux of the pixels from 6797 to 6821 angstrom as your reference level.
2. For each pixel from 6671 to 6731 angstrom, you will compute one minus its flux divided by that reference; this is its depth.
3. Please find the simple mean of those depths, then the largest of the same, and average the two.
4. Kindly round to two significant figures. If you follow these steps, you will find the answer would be 0.024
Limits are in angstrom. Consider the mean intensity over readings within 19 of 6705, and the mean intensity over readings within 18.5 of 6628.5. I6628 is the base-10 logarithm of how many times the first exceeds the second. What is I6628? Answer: -0.023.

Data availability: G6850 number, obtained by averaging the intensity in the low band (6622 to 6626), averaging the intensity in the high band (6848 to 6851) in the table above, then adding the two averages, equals 37.8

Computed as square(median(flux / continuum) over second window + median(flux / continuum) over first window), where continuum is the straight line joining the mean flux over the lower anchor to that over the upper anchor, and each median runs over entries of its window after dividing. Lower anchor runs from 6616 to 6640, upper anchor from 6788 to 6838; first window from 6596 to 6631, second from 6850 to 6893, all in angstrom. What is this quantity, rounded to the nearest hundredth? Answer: 3.98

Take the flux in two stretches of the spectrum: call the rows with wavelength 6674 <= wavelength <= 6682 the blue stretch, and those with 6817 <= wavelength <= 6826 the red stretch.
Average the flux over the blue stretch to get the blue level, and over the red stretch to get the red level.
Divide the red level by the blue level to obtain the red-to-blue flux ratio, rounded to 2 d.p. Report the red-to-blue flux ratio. 0.97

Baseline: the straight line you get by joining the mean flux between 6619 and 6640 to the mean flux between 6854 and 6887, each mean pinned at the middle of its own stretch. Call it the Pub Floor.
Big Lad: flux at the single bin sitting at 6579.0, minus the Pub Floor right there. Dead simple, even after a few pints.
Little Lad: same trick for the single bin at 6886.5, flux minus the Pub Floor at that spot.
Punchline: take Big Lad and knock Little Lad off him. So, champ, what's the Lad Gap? -1.8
